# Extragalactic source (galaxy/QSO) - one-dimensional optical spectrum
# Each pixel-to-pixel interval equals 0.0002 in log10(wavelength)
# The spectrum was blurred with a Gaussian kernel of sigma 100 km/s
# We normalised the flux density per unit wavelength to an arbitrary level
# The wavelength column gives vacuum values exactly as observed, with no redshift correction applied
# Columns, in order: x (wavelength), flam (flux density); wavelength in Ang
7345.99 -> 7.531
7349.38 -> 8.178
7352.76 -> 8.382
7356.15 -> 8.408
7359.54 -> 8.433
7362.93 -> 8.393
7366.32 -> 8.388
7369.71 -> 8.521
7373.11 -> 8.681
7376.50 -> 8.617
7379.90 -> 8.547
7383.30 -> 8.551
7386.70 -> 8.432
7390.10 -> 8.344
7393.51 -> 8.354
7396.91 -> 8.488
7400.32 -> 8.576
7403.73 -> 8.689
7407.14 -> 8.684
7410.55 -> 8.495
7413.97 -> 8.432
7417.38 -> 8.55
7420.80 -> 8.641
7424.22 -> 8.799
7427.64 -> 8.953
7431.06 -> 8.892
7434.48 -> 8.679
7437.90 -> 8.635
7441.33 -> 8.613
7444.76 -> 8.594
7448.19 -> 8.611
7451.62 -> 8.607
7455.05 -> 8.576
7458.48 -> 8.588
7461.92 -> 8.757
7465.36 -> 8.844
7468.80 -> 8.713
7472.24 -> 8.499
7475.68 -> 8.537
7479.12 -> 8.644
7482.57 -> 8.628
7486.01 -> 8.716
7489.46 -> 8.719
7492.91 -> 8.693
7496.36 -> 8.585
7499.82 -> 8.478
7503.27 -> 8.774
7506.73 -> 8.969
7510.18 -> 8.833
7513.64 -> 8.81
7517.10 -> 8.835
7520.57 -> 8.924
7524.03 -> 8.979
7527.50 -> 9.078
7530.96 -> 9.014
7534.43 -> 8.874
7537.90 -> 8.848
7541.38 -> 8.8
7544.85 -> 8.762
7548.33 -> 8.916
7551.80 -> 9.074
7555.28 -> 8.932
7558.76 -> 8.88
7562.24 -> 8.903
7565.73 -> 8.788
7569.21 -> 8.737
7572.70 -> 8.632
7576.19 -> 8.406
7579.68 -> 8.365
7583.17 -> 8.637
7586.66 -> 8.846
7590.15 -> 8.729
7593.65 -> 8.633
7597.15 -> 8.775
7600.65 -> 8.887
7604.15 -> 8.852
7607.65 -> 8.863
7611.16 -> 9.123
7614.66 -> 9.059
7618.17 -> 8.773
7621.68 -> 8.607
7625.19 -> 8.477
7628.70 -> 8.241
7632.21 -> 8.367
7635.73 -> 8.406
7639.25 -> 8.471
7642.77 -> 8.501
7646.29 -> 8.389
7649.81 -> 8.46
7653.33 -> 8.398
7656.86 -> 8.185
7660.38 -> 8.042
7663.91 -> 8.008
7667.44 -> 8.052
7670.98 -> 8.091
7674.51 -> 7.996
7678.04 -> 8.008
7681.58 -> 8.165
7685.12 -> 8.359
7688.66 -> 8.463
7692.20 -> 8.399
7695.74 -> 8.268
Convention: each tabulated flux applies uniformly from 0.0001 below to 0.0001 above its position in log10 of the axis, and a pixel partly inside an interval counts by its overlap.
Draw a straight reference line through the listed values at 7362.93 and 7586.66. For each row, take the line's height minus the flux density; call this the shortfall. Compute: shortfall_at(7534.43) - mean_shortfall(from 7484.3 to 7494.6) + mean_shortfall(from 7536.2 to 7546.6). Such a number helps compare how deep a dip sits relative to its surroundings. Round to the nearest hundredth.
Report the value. -0.12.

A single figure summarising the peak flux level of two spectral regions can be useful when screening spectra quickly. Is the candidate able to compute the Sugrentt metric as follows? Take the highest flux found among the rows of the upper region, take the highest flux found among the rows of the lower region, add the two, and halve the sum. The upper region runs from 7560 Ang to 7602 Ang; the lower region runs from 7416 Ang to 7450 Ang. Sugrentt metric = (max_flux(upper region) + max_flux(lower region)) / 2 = 8.93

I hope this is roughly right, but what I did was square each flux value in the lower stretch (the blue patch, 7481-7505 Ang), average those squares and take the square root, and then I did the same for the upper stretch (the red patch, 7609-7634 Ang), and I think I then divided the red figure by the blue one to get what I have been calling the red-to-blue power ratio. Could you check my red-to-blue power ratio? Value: 1.00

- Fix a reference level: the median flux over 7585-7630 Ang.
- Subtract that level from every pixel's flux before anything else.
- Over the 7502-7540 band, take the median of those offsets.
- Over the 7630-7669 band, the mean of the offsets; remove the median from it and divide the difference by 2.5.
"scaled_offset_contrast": -0.23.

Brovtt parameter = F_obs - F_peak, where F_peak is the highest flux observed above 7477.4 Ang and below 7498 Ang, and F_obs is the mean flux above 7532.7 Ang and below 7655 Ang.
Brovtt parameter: -0.02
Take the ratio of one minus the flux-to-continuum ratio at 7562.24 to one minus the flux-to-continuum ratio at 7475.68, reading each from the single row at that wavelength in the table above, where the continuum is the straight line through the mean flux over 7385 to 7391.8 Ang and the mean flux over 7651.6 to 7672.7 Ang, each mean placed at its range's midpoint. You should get 3.0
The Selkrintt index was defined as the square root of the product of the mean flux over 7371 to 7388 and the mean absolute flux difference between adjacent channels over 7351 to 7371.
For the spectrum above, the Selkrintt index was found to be 0.63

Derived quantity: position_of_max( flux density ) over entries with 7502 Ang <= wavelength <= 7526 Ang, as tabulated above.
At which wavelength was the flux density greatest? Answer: 7524.03 Ang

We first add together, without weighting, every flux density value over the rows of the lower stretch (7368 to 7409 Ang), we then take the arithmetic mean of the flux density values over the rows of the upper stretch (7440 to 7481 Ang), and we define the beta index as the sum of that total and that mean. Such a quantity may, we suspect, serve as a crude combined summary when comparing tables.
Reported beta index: 111.1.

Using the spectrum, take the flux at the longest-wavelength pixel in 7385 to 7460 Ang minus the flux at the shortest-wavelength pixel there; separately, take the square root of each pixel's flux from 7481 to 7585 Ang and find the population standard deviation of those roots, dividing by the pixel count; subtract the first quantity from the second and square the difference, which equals 0.016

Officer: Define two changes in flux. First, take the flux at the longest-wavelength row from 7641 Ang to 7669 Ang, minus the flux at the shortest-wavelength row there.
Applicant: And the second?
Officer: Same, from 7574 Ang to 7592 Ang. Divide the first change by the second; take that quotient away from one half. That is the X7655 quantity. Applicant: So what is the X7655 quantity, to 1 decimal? 1.9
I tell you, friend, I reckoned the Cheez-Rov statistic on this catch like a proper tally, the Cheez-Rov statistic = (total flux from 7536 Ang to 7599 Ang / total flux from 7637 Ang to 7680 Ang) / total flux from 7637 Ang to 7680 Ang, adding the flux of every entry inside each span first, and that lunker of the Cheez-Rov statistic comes 0.016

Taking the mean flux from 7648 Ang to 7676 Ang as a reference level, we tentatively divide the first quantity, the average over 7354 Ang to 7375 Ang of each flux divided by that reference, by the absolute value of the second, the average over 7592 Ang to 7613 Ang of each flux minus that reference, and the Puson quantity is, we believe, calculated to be 1.48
